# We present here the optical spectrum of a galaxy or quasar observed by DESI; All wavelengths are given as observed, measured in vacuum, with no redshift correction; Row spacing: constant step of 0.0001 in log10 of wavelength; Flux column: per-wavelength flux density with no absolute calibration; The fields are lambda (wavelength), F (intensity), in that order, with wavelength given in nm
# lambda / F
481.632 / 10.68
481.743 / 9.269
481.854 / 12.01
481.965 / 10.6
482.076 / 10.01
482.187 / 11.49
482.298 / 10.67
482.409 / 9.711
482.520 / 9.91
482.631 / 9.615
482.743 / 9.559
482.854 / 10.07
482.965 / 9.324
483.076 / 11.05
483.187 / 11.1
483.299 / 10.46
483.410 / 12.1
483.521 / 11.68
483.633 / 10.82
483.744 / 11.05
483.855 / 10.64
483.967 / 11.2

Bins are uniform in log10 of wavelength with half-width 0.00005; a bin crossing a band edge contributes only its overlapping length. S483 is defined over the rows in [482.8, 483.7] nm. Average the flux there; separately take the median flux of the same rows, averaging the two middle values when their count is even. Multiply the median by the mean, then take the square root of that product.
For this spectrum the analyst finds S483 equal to 10.9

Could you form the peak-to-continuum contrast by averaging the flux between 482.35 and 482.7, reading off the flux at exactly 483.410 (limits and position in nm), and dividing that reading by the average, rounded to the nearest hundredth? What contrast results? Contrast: 1.24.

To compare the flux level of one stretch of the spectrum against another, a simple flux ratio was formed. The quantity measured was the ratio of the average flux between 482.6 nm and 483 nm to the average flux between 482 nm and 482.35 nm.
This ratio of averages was 0.90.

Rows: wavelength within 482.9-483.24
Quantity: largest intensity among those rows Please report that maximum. 11.1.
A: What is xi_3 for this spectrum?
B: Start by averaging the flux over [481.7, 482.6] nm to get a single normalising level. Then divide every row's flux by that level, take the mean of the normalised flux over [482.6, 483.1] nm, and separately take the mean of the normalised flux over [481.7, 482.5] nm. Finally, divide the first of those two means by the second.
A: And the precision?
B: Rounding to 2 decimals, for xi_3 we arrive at 0.94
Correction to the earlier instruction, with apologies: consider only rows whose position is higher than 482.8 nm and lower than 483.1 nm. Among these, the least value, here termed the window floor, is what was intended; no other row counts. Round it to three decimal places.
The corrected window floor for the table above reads 9.324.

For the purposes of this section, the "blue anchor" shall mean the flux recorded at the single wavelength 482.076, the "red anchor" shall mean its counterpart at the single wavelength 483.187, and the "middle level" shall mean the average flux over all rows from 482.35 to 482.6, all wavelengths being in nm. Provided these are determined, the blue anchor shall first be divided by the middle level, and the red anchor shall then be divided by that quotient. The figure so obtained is 10.9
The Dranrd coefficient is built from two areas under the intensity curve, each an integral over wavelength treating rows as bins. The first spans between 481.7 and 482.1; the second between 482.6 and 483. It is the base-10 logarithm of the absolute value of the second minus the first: -0.4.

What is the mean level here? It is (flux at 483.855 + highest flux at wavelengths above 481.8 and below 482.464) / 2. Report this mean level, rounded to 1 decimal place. 11.3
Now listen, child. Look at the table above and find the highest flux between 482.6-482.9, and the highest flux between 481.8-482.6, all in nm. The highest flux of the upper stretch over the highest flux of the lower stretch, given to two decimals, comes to 0.84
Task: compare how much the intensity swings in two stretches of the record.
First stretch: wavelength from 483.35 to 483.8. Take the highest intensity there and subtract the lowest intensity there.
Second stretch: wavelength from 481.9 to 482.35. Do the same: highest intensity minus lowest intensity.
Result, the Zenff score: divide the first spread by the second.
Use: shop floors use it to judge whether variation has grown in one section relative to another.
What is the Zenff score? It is 0.86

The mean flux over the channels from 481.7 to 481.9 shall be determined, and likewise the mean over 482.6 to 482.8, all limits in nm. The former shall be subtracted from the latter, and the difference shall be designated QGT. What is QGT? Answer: -1.1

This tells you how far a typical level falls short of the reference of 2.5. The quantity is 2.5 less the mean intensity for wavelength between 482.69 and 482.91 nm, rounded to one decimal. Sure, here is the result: -7.3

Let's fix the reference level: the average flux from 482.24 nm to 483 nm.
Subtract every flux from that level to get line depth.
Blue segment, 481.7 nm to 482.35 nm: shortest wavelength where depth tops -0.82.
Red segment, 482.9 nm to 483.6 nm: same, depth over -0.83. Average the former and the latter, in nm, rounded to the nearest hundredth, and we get 482.35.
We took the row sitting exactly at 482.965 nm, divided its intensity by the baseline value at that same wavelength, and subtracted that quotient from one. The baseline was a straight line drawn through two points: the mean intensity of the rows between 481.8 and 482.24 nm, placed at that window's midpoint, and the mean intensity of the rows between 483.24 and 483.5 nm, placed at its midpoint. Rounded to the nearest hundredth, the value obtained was 0.17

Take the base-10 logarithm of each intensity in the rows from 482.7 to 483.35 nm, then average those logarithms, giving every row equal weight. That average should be 1.01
